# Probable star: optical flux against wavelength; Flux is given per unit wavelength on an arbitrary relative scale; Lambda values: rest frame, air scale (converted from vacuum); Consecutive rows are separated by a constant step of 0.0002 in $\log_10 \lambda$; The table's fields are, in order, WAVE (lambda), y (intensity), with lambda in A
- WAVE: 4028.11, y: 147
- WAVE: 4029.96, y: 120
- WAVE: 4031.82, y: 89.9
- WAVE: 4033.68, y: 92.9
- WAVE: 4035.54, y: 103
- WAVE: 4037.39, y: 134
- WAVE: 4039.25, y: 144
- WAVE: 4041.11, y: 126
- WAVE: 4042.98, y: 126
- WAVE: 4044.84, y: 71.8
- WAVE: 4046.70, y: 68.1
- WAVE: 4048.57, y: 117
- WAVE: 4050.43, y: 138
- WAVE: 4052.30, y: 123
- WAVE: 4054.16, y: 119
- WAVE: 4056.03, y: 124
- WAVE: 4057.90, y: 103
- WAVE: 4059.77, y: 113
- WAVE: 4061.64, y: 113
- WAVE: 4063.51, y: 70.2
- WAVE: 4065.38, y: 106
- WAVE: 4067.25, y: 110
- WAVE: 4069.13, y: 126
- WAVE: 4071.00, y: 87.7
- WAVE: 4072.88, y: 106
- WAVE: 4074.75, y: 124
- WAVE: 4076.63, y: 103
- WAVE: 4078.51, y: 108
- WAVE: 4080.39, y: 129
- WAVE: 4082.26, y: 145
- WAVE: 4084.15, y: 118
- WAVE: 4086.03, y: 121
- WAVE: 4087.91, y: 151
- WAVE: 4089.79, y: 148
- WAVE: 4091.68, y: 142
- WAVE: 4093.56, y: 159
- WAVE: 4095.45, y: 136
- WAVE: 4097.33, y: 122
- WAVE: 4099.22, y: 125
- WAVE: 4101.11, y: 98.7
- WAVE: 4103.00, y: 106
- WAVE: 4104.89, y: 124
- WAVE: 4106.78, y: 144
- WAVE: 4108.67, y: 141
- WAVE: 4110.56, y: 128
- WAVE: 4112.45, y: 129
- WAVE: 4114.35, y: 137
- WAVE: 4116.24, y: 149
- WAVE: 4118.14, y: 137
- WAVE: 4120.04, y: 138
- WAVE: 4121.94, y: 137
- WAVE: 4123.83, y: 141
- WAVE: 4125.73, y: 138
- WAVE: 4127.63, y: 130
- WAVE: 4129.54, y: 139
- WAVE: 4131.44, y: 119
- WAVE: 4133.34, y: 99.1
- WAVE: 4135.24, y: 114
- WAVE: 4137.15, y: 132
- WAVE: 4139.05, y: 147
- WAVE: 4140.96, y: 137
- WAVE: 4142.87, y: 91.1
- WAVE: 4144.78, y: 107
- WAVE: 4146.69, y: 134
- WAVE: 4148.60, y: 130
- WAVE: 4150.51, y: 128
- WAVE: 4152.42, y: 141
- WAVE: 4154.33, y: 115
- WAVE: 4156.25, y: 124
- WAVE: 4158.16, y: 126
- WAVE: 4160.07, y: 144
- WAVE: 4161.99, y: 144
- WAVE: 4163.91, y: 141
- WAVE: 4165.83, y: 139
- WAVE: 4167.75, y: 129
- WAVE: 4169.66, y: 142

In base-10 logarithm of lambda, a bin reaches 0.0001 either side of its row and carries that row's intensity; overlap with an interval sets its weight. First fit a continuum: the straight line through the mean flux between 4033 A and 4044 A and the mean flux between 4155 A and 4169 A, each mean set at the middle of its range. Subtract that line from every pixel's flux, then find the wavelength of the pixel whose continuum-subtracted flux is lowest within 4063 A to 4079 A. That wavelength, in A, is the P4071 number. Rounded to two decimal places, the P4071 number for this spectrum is 4063.51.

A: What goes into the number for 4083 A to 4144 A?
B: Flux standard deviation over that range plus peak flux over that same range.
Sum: 175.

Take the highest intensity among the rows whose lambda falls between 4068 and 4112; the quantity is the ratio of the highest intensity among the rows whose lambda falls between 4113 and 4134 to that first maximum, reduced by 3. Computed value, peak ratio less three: -2.06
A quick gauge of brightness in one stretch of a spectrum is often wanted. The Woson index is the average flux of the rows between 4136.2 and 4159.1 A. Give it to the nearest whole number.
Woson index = 126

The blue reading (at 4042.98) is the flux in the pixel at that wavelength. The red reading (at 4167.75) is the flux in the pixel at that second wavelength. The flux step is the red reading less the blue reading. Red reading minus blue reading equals 3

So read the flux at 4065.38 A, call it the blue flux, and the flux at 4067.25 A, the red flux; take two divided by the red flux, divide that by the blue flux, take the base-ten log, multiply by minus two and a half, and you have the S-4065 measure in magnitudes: 9.41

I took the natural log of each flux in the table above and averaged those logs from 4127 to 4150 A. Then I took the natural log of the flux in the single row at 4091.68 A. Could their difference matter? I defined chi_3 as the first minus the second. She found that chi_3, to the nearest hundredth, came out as -0.15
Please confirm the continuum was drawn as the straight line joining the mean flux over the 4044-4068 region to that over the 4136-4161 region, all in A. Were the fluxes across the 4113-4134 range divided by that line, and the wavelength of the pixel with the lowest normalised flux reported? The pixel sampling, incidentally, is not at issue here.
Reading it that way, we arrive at 4133.34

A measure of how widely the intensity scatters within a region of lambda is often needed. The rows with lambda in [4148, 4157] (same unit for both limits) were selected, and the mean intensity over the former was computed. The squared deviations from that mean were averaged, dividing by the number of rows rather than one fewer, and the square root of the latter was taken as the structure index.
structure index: 8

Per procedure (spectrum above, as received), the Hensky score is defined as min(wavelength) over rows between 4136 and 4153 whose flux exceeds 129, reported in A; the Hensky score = 4137.15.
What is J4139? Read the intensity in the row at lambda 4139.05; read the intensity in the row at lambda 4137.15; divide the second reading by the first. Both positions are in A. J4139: 0.90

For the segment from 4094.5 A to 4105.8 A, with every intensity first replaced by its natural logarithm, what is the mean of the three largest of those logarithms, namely 4.85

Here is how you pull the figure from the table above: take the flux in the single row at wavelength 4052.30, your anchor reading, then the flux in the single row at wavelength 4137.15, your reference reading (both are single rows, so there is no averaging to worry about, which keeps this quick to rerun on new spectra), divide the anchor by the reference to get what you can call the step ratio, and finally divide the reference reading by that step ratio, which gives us 142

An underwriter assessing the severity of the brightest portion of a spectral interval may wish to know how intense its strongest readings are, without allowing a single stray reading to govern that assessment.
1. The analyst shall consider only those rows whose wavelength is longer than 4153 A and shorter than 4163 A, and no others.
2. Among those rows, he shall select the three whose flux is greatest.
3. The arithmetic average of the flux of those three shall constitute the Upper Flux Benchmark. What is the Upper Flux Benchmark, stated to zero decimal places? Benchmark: 138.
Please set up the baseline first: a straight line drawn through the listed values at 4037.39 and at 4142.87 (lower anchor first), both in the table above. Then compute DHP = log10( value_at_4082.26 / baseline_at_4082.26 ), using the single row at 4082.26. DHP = 0.098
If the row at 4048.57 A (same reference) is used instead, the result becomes -0.044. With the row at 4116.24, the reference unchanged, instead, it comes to 0.165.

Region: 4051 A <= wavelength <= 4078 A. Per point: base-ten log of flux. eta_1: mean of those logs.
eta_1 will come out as 2.03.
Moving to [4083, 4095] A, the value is 2.14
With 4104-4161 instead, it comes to 2.11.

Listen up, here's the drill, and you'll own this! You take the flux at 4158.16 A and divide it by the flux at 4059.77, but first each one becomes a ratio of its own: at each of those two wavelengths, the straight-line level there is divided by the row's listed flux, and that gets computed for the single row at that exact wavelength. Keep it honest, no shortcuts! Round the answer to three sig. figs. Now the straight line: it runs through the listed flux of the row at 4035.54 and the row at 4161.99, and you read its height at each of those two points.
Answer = 1.15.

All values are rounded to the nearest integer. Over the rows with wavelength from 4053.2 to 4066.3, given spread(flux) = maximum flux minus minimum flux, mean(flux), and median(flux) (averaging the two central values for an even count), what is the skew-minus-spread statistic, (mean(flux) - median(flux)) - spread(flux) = -60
